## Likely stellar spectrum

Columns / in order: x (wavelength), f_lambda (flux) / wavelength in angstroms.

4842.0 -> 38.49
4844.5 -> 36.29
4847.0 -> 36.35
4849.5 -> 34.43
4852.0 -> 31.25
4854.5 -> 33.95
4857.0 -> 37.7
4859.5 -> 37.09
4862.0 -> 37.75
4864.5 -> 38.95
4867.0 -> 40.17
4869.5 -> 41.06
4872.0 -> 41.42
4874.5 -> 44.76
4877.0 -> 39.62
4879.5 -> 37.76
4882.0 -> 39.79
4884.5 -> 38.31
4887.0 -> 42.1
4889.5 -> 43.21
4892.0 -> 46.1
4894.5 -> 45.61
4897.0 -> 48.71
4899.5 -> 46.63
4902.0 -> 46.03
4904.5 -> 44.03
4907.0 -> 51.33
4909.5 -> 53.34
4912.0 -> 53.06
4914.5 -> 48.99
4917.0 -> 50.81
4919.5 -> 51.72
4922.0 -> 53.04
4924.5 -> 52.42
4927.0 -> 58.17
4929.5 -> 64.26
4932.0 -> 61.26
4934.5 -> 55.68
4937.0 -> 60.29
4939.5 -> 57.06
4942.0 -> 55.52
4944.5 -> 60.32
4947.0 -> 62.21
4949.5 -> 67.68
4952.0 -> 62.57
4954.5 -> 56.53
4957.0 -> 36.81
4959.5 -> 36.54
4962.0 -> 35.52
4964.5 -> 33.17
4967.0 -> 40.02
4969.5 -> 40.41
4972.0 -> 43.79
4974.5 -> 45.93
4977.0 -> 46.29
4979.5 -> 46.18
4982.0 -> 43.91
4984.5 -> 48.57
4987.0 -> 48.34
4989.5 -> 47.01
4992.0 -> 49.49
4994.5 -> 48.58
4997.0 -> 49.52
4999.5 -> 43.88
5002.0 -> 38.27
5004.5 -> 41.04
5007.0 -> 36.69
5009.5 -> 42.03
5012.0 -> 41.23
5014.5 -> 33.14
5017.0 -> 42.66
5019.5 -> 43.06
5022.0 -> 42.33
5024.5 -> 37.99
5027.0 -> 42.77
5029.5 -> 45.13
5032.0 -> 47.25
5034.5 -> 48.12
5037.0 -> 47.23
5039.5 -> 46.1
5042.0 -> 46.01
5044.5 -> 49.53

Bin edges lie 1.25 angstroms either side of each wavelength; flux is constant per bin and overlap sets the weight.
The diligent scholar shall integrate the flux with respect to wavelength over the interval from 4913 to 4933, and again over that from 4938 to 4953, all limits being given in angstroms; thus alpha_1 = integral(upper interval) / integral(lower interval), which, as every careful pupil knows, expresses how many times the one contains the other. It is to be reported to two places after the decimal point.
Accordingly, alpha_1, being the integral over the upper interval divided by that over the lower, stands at 0.83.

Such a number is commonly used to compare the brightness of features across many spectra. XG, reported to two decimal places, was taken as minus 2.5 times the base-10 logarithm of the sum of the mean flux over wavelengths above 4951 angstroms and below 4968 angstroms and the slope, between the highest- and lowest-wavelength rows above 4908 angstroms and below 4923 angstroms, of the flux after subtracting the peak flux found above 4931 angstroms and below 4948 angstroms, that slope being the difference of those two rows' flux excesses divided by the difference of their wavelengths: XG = -4.08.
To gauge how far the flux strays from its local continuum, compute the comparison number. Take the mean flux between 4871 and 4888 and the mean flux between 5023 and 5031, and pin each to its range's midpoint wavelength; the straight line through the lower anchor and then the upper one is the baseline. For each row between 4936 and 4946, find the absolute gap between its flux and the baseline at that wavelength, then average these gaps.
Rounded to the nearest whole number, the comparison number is 17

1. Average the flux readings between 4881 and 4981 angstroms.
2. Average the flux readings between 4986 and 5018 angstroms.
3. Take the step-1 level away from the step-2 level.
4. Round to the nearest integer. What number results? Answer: -6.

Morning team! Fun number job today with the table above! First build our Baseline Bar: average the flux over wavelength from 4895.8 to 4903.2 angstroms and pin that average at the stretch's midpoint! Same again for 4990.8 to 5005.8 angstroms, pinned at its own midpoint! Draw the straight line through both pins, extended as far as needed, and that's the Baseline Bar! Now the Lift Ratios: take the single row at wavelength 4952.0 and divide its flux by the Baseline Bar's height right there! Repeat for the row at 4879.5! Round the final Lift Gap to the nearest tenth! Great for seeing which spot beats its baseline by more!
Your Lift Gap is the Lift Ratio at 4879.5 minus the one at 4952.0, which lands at -0.6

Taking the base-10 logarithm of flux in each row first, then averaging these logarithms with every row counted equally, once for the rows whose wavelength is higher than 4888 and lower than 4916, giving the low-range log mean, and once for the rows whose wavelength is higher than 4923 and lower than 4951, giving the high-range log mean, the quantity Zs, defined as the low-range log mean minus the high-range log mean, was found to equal -0.094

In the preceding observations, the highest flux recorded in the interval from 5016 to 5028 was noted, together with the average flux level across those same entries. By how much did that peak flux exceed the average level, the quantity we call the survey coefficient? 1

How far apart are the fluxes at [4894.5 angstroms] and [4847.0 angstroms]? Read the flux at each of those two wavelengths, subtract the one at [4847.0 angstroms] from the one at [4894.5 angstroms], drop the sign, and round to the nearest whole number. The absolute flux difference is 9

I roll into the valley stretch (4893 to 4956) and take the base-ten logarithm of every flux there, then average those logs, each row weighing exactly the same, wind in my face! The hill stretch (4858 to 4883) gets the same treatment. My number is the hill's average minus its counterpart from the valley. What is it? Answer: -0.135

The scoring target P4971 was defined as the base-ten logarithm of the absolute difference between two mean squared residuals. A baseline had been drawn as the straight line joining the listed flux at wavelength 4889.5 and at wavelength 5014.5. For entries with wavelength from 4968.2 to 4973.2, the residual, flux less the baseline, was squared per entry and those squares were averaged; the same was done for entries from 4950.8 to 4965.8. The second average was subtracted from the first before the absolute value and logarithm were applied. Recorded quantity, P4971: 2.1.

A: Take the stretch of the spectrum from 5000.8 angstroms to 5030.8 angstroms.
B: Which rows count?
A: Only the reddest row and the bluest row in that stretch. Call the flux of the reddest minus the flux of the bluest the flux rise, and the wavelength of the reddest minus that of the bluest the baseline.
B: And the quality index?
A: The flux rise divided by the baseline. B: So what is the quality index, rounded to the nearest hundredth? 0.25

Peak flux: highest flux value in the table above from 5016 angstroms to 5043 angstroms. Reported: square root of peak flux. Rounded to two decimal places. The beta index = 6.94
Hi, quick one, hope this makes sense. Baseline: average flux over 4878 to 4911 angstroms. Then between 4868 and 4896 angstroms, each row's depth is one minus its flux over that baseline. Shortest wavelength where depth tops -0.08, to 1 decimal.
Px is 4869.5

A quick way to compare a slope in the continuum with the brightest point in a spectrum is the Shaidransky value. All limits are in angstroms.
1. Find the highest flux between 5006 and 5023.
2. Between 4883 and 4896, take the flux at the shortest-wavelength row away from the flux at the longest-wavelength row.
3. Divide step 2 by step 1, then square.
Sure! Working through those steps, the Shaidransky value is 0.029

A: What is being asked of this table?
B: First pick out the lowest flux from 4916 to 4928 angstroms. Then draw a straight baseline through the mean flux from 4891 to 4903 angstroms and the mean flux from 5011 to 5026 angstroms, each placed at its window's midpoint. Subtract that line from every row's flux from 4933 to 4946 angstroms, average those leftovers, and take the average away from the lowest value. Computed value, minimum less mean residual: 37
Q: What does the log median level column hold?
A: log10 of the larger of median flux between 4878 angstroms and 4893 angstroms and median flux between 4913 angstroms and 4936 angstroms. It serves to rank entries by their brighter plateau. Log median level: 1.72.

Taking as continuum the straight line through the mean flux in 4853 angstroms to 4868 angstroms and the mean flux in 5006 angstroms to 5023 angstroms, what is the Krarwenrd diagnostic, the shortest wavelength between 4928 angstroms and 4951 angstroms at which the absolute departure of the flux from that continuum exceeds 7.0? 4929.5 angstroms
